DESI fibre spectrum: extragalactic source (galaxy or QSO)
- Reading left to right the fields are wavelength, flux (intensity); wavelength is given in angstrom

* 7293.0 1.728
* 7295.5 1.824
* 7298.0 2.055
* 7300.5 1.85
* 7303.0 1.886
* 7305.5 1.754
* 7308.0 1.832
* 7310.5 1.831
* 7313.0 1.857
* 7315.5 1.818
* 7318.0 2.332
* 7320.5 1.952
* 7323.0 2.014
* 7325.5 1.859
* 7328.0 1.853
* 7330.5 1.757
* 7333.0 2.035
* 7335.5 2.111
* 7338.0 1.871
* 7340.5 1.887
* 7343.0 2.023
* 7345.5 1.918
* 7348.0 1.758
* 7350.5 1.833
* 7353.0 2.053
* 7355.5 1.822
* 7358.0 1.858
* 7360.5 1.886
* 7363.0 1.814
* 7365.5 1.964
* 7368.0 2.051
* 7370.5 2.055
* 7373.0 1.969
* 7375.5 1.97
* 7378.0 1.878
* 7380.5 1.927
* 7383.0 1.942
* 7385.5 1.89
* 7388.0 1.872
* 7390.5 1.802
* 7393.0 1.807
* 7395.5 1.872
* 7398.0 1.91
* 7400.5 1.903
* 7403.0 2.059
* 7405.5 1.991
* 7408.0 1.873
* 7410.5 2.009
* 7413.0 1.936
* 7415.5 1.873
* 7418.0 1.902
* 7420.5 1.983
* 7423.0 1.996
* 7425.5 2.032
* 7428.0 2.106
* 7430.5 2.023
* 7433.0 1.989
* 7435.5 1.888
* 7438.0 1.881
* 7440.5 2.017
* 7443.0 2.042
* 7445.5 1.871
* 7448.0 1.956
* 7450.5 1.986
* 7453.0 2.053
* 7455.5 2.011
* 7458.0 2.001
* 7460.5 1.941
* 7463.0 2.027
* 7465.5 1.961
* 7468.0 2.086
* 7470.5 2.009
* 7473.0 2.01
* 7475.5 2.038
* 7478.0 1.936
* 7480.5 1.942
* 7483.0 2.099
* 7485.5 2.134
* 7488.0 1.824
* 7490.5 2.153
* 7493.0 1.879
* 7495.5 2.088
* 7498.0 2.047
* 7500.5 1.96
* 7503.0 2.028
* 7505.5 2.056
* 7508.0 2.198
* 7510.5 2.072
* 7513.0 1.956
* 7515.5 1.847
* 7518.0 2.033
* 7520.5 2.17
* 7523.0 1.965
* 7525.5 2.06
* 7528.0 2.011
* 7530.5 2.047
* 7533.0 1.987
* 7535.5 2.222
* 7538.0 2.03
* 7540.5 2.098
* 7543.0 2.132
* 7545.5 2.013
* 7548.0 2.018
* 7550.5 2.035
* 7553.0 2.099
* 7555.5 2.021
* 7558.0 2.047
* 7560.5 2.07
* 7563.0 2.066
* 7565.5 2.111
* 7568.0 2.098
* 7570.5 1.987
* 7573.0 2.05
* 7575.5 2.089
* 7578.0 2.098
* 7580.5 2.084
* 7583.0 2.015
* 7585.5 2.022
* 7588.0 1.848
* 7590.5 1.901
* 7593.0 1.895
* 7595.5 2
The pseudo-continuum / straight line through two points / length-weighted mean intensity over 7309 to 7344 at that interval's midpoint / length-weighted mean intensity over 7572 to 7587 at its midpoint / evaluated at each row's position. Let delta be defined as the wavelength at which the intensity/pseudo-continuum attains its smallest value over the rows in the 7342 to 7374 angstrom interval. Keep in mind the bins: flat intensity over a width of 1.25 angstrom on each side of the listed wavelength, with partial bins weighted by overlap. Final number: 7348.0 angstrom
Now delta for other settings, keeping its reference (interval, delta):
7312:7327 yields 7315.5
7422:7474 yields 7445.5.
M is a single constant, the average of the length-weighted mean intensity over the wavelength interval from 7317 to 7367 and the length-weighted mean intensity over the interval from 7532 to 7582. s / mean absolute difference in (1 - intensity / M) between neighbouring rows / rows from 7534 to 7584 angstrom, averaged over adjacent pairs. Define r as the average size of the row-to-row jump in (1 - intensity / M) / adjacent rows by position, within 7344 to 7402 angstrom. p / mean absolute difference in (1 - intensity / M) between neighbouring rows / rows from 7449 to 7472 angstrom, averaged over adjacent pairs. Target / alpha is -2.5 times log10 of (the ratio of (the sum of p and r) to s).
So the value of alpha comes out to -1.1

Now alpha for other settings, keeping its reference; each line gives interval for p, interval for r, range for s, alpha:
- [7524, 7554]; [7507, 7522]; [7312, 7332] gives -0.2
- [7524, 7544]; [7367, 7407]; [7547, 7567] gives -1.5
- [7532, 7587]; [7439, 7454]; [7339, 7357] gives 0.2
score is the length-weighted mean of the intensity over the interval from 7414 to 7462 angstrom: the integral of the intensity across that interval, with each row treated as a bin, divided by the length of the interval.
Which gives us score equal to 1.98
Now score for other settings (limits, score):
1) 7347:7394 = 1.90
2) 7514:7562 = 2.05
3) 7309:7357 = 1.92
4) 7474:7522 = 2.02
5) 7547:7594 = 2.03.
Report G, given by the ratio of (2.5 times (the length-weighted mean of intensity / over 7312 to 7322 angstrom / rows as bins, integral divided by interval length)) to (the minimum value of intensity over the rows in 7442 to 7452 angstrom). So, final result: 2.66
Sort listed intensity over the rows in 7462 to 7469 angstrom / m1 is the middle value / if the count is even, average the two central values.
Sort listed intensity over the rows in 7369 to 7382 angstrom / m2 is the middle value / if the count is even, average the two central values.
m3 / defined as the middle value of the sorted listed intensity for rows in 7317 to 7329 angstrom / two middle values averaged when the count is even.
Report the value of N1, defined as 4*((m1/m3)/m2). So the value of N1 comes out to 2.11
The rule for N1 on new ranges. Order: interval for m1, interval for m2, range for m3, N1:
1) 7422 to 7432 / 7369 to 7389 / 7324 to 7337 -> 2.26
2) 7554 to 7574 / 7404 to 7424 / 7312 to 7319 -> 2.26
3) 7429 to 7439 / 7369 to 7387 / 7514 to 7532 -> 1.96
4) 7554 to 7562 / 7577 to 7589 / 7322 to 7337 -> 2.09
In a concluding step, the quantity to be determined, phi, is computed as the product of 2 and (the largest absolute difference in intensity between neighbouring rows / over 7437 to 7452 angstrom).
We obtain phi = 0.34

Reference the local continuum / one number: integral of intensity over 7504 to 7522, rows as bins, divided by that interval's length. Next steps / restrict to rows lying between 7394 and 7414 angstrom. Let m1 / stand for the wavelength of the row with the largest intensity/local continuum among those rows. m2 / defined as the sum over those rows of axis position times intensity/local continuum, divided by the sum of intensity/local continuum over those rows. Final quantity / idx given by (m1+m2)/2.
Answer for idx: 7403.7 angstrom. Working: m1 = 7403.0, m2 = 7404.3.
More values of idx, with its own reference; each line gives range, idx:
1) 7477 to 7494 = 7488.0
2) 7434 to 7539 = 7511.4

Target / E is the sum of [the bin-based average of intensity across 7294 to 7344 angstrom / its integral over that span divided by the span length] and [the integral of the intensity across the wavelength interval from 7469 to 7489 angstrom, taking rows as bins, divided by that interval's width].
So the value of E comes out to 3.92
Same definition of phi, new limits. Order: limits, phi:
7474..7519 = 0.66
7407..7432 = 0.27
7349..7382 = 0.46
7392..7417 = 0.31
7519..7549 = 0.47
